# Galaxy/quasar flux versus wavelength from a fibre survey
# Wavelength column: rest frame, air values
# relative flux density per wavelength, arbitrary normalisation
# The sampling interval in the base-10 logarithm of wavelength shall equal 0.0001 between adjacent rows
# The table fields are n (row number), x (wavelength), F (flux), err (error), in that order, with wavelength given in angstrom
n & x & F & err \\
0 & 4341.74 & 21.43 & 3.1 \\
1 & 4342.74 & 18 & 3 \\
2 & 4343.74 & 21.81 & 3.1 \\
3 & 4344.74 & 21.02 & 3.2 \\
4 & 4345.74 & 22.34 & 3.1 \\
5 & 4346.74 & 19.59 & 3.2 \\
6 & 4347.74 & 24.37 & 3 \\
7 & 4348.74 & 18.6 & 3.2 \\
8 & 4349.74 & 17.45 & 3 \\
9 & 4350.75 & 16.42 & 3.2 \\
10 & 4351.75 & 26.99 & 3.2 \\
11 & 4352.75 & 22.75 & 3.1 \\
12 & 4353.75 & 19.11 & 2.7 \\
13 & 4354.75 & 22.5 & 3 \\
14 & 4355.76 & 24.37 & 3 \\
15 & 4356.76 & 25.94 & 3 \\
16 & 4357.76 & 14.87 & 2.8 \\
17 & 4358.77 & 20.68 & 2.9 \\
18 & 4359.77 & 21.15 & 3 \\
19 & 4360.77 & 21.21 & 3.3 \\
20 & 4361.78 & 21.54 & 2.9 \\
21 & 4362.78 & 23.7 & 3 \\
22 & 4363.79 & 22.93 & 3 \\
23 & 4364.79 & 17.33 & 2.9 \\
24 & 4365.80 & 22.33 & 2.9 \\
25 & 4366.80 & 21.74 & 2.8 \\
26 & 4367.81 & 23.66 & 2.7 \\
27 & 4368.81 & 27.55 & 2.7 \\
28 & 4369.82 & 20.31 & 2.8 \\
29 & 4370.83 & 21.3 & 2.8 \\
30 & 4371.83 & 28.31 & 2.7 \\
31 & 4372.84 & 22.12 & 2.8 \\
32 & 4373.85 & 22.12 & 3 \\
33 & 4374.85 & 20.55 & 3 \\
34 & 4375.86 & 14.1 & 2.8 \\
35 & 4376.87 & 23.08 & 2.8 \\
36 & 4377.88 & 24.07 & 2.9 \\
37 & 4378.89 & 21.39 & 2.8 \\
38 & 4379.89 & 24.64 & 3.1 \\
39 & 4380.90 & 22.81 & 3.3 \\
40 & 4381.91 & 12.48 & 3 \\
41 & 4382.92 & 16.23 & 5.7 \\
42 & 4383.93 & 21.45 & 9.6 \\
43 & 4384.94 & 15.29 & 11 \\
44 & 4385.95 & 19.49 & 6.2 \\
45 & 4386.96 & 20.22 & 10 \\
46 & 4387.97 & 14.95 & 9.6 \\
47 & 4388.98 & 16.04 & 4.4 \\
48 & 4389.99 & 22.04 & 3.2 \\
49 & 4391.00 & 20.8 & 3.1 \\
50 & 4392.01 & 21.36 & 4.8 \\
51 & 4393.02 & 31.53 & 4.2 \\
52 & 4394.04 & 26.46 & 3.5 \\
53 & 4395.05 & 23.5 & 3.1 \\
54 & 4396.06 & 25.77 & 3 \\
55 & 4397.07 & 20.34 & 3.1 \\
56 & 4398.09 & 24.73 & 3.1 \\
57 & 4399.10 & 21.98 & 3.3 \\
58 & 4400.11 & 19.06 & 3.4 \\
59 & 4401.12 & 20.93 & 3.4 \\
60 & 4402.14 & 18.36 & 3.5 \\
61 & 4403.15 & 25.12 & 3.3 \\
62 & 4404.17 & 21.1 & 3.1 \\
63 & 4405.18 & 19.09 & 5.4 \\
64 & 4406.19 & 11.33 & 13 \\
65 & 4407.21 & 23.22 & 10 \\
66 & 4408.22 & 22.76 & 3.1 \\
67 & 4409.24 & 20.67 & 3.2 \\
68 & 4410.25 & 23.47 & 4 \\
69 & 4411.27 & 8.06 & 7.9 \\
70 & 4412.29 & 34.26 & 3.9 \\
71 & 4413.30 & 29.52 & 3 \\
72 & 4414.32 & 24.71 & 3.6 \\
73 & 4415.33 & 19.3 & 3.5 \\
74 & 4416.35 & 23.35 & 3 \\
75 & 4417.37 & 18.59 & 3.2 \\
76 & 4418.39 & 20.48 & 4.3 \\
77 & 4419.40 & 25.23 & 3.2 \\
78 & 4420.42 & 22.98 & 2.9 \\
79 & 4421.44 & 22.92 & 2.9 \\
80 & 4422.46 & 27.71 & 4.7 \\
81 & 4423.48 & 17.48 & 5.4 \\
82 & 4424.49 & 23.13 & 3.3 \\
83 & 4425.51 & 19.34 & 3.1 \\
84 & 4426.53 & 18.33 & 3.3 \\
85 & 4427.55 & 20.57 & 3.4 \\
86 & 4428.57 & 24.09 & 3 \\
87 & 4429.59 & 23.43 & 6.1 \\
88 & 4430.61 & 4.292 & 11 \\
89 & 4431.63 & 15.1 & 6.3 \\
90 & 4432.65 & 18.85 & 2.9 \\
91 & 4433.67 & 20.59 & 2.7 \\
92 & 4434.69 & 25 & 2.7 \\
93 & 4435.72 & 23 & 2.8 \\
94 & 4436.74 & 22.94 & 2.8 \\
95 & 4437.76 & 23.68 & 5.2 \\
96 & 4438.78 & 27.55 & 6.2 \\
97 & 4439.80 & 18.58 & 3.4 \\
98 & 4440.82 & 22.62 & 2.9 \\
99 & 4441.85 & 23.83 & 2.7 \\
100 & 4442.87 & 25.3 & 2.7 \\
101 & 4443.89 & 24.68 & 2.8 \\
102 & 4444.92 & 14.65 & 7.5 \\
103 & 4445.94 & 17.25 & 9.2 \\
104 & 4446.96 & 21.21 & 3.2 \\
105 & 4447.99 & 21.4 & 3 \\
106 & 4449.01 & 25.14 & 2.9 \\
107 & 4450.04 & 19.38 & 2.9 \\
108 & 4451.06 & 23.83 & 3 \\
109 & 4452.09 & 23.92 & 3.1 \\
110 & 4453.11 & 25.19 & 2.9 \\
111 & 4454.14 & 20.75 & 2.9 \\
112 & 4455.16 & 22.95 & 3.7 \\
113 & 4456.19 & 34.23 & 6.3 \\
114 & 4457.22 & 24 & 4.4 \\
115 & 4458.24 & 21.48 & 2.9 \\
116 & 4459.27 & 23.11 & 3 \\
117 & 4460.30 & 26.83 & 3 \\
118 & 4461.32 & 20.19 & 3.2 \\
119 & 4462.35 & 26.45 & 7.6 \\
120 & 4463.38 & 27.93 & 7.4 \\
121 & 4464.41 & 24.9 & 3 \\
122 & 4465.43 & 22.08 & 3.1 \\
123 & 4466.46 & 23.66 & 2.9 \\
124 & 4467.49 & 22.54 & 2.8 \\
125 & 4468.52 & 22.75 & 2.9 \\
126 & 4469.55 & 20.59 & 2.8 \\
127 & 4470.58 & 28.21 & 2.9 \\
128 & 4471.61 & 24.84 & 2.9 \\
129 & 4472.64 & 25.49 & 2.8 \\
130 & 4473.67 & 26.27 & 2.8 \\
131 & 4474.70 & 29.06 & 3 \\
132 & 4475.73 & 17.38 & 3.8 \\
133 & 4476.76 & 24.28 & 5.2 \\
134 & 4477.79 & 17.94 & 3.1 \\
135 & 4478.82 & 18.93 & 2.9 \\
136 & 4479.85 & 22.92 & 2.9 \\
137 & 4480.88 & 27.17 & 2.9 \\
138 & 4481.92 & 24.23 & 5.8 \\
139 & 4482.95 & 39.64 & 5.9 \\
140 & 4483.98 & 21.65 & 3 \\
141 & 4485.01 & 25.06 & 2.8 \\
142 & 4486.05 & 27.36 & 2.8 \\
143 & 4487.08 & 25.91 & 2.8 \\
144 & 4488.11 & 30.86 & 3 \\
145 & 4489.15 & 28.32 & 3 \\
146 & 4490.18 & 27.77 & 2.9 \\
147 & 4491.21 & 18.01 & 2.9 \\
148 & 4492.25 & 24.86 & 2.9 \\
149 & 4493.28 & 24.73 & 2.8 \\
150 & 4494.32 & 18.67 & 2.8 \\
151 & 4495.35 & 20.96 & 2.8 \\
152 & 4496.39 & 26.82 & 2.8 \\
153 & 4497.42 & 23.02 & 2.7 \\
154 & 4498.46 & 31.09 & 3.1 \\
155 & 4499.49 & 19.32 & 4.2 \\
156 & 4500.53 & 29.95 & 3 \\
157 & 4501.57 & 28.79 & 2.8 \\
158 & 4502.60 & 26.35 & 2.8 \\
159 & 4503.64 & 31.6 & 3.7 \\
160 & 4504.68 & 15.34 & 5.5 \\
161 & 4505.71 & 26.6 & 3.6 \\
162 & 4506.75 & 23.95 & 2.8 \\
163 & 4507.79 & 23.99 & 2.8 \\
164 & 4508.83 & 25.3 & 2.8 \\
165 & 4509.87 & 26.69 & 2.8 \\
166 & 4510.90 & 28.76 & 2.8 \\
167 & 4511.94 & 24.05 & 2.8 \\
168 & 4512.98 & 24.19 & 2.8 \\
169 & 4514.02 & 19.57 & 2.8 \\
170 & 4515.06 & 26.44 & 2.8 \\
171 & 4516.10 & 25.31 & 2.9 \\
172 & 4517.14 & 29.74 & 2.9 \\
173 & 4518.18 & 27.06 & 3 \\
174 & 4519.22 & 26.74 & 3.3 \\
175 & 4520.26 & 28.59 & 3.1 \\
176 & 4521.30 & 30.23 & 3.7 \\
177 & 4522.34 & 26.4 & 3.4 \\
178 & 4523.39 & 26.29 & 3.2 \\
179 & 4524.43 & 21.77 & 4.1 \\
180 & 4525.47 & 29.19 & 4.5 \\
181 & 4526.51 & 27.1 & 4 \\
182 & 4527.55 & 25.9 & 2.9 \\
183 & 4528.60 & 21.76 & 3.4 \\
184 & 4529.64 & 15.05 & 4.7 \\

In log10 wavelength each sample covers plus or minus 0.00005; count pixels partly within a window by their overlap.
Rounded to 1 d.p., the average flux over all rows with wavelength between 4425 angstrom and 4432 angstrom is 17.9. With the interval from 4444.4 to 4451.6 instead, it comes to 20.4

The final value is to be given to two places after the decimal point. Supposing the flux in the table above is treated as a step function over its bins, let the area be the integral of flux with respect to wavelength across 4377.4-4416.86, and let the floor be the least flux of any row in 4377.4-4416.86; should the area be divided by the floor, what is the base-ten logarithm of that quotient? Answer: 2.02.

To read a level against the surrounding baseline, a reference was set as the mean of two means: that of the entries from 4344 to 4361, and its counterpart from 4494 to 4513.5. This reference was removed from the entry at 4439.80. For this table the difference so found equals -4.5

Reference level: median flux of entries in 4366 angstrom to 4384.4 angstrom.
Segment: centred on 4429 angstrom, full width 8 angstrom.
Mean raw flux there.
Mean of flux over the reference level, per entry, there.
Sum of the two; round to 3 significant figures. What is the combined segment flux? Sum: 18.8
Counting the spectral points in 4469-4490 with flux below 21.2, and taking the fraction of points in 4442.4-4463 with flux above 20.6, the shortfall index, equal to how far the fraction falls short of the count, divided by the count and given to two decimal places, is 0.80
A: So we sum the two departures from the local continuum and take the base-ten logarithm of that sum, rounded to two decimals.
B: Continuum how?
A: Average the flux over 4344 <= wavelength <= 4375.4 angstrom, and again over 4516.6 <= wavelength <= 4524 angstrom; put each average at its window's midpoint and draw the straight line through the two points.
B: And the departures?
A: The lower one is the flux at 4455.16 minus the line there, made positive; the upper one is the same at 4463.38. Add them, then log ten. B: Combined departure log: 0.67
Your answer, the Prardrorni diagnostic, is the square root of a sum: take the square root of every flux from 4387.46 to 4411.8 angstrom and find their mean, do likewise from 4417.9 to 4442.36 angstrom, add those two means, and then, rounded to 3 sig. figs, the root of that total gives 3.02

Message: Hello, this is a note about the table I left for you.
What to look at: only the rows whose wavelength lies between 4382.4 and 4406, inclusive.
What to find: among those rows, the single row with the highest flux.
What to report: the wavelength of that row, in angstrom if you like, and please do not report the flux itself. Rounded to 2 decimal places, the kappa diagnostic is 4393.02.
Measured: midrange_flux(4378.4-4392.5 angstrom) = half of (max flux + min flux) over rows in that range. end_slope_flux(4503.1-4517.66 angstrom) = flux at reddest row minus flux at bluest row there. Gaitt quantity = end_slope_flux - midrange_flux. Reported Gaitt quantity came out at -20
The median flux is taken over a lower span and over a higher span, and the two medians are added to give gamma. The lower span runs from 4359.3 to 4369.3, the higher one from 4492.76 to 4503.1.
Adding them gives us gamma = 47.6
